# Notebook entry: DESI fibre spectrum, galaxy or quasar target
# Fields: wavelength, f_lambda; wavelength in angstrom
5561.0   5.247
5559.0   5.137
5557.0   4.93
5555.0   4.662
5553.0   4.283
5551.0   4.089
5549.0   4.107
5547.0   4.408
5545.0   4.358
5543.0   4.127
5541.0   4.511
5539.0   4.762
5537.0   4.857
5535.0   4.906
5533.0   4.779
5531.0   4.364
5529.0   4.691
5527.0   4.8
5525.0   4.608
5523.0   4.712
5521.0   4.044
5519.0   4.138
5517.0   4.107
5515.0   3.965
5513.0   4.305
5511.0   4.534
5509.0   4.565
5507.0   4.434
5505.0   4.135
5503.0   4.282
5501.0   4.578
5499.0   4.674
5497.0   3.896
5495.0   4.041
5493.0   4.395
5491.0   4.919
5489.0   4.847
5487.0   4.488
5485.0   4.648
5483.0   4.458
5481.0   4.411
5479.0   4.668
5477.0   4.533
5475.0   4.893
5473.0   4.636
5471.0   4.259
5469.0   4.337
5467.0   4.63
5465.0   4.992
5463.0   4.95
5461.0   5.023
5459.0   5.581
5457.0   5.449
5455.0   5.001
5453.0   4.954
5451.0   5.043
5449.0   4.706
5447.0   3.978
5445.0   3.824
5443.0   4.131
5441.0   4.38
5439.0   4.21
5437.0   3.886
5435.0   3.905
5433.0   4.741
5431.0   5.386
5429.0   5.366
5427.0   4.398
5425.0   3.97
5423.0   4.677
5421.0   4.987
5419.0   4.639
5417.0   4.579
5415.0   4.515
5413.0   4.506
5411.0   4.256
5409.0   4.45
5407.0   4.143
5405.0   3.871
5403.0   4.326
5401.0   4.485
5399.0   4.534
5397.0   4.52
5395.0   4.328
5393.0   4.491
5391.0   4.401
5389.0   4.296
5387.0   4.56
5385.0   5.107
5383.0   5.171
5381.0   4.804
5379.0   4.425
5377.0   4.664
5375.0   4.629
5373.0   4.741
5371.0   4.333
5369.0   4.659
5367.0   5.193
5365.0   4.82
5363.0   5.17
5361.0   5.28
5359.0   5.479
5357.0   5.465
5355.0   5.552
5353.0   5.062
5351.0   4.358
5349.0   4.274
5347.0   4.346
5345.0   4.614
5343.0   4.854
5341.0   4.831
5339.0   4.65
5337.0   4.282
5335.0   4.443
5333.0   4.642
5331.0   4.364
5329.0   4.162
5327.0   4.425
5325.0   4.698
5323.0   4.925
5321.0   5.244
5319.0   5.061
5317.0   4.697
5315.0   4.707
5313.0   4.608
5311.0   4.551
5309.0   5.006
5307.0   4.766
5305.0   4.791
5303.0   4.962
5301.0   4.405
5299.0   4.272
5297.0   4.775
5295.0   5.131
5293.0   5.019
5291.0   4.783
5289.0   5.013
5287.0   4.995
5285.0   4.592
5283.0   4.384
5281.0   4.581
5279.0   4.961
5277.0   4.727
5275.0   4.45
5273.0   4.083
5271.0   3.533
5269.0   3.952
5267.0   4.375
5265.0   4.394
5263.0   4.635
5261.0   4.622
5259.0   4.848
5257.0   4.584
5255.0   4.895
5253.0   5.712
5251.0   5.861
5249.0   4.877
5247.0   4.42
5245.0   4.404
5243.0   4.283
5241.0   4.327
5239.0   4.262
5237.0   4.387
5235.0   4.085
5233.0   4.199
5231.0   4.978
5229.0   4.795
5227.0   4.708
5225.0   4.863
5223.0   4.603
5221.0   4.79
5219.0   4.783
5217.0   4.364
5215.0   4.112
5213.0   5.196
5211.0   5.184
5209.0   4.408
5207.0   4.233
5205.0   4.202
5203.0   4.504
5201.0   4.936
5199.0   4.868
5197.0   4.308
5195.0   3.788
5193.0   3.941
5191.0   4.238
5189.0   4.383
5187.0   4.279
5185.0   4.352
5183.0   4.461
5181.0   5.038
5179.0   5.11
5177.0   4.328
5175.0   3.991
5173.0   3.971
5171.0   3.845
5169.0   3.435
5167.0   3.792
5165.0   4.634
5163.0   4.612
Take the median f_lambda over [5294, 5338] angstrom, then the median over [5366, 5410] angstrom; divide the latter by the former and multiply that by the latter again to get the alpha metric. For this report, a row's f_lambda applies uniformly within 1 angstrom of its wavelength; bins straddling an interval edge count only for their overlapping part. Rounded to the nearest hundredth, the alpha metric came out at 4.32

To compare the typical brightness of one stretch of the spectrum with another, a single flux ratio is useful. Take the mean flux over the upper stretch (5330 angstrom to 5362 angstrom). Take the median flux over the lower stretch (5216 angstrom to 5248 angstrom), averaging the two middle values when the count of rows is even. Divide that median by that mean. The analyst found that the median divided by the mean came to 0.923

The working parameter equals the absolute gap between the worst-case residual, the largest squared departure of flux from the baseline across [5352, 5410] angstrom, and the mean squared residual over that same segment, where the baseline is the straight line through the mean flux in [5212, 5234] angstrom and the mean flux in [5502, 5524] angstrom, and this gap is 0.88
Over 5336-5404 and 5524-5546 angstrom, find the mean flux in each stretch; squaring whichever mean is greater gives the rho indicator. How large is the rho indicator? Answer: 22.3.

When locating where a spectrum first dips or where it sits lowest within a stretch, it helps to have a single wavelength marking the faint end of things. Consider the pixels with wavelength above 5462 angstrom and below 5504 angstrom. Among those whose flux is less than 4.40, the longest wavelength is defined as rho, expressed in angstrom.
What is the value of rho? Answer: 5503.0 angstrom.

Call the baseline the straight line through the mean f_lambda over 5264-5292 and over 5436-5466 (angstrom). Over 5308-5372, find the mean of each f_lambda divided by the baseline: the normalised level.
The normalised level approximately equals 1.05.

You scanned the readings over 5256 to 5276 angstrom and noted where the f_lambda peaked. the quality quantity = 5259.0 angstrom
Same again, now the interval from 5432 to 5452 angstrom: 5451.0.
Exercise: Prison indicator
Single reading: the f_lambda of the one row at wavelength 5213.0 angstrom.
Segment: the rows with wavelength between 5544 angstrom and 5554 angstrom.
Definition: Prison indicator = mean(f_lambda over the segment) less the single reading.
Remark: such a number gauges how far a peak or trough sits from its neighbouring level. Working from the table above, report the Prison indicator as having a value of -0.9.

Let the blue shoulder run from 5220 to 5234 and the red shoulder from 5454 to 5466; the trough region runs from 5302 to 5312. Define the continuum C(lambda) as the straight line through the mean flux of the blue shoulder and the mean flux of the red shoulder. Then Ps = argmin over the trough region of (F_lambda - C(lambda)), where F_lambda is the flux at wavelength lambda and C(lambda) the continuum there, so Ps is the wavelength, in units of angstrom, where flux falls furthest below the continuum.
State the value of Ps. 5311.0 angstrom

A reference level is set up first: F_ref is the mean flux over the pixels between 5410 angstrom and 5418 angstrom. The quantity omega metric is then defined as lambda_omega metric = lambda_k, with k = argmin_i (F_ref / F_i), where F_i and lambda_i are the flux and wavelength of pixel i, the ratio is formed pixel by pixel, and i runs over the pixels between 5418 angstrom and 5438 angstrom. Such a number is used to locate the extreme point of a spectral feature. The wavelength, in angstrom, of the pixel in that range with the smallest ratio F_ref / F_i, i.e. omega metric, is 5431.0 angstrom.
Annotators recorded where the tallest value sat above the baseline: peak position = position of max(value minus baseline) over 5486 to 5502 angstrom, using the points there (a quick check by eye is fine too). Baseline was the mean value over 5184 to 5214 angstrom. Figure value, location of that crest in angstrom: 5491.0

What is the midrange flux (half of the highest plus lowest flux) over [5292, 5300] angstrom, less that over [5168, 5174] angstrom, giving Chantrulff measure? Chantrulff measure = 1.00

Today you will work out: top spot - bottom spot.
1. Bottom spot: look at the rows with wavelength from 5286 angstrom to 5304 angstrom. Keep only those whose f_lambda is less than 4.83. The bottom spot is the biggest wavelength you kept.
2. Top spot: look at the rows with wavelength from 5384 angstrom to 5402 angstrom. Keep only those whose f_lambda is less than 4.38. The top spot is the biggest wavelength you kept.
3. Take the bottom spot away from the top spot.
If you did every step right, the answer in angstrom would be 94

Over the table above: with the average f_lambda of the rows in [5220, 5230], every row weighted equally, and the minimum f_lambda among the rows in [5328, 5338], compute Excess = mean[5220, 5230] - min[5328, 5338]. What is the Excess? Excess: 0.59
